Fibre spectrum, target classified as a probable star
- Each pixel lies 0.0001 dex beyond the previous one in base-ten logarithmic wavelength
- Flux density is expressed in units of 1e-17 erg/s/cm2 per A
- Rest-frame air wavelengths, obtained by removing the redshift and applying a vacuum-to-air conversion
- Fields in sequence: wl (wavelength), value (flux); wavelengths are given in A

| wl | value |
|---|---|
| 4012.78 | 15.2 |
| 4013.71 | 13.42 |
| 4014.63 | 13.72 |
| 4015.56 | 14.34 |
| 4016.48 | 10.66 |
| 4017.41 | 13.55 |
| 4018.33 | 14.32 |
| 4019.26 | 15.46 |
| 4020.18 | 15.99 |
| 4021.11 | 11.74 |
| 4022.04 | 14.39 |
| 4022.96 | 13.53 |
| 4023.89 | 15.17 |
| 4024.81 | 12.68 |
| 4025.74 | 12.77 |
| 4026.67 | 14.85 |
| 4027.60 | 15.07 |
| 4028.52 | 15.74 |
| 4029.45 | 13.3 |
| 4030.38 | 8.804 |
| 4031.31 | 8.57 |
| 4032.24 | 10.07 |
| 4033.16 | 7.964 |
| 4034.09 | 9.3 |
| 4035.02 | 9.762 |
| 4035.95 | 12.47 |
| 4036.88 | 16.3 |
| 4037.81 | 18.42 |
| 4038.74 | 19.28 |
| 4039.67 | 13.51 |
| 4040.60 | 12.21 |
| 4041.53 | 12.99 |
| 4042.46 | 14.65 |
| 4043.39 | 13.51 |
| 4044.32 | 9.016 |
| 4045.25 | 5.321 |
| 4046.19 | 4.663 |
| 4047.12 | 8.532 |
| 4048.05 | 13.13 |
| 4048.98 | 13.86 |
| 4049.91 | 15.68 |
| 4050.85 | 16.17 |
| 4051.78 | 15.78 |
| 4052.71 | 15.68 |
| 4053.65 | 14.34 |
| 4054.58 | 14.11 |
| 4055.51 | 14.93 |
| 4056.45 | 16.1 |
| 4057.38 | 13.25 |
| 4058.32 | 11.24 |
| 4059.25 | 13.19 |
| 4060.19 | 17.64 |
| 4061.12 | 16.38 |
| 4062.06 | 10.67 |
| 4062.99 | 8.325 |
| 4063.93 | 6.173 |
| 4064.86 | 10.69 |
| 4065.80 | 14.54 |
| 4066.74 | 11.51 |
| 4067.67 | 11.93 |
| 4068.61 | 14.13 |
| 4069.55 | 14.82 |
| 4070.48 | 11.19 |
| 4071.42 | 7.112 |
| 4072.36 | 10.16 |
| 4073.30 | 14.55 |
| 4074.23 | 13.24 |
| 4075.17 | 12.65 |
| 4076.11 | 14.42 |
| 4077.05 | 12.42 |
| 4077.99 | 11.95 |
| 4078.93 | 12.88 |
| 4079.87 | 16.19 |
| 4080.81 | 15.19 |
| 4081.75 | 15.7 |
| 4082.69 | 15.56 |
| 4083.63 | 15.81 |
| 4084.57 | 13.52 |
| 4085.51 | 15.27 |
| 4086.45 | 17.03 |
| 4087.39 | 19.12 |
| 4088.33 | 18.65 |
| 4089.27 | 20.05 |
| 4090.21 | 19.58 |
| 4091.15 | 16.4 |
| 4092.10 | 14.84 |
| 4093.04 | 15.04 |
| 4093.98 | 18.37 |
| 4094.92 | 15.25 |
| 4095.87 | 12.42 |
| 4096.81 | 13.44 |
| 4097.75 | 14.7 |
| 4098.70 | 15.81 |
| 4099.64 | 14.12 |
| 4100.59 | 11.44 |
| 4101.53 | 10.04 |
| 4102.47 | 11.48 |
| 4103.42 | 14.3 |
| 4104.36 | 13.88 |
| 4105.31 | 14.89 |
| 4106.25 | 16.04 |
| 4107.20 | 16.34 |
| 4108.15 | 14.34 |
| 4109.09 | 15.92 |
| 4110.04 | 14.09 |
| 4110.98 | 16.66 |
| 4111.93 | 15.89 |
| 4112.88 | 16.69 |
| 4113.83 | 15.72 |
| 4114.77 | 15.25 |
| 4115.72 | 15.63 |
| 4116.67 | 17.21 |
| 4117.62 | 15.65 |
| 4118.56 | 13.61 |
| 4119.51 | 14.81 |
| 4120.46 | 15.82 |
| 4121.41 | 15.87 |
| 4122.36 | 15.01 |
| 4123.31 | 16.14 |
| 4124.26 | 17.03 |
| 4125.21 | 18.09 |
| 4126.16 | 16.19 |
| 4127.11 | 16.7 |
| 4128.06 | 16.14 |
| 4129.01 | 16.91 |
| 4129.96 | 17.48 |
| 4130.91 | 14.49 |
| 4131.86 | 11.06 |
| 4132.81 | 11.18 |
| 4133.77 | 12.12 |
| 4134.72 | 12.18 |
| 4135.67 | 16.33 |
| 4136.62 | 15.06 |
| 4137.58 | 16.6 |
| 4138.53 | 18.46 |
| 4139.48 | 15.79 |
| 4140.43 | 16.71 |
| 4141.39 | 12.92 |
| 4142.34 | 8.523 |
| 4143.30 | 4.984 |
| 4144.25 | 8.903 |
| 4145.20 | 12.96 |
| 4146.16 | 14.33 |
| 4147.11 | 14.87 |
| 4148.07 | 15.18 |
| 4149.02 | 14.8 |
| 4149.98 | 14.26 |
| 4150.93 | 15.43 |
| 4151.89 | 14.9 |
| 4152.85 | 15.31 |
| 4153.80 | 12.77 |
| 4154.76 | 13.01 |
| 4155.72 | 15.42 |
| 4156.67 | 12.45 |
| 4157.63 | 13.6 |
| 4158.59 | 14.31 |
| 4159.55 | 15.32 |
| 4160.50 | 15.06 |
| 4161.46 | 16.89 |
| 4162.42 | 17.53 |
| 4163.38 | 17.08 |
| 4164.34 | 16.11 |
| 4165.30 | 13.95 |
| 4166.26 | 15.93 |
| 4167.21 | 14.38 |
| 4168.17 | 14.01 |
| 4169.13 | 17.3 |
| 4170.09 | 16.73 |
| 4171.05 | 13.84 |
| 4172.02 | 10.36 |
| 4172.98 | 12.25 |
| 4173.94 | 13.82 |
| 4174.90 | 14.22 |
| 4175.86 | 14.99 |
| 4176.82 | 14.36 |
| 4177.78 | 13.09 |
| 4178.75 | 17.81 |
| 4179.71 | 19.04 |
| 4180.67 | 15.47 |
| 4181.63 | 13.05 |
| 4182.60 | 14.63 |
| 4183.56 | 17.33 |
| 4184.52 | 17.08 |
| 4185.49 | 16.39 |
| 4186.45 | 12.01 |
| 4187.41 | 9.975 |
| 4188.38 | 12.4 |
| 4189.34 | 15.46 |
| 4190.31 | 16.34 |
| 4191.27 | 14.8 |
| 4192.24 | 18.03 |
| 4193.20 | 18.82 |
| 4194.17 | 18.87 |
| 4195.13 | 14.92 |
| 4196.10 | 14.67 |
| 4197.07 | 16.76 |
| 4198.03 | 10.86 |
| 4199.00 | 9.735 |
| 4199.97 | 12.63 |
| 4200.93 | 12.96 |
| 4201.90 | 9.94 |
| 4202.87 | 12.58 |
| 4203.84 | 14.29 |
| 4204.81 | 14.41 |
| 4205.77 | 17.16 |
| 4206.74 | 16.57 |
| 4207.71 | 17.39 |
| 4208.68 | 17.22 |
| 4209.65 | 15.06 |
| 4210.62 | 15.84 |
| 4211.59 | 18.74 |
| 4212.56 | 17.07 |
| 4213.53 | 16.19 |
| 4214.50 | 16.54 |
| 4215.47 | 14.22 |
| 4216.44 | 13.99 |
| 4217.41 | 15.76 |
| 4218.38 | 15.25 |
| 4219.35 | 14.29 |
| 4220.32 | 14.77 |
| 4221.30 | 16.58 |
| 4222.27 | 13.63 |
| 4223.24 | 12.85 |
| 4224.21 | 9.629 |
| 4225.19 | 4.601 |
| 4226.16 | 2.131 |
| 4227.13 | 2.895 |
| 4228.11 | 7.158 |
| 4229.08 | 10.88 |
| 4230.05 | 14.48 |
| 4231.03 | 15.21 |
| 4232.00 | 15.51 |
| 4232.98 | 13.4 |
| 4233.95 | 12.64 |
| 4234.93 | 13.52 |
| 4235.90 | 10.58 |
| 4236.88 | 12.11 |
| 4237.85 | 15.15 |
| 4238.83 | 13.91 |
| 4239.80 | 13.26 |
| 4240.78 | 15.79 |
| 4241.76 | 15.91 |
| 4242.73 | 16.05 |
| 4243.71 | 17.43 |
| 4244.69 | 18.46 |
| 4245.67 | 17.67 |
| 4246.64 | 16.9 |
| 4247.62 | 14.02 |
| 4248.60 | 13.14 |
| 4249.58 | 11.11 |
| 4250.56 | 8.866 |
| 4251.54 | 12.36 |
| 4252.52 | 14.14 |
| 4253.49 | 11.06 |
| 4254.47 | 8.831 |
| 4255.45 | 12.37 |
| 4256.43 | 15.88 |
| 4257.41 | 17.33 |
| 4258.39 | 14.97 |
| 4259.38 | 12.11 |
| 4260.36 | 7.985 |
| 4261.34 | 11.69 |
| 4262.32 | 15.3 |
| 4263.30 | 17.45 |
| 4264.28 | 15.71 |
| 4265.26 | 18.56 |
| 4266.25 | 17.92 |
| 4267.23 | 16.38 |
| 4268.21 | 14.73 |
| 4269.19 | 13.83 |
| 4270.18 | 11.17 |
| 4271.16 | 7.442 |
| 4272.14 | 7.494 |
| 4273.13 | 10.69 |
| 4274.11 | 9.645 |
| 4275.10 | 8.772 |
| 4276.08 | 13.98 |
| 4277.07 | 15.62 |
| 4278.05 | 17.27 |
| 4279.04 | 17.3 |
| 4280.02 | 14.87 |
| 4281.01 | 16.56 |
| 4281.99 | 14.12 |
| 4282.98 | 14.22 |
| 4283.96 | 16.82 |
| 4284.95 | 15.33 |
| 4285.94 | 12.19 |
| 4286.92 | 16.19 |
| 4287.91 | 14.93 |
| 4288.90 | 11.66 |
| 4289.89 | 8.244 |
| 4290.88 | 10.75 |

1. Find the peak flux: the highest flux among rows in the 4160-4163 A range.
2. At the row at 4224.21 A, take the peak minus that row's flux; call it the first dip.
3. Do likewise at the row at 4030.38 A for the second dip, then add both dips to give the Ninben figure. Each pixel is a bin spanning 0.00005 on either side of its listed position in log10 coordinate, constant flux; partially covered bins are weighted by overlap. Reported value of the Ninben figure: 17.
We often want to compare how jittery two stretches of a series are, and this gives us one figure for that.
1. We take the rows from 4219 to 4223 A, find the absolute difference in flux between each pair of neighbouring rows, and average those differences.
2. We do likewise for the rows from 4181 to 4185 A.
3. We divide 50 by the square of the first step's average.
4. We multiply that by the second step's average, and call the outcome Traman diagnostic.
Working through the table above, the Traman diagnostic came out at 25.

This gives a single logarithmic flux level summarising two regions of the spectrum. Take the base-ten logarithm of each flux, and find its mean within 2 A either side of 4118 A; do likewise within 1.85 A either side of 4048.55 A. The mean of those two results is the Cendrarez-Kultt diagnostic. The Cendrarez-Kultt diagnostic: 1.14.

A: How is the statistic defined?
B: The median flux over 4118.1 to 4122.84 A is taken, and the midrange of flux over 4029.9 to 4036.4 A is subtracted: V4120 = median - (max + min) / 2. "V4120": 4.8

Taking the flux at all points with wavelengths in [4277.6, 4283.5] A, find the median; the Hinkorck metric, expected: 16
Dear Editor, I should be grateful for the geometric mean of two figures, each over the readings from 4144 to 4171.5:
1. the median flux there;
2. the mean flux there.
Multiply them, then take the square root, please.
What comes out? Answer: 14.8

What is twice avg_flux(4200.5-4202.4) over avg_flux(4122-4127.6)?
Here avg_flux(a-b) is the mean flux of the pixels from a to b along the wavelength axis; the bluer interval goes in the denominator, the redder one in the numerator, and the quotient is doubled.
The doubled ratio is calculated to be 1.4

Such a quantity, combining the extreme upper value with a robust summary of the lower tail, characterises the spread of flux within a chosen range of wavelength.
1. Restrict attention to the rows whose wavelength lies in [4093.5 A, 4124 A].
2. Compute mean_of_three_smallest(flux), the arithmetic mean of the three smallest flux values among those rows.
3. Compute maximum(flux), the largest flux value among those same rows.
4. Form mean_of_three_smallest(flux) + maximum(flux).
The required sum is 29.4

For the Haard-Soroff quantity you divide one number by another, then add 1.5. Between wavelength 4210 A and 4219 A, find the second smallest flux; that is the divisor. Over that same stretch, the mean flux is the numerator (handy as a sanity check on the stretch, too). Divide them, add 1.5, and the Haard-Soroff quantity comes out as 2.62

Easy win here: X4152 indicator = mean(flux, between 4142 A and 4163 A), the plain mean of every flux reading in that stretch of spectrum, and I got 13.7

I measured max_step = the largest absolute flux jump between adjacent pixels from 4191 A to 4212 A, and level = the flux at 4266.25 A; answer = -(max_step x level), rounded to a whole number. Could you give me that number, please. -106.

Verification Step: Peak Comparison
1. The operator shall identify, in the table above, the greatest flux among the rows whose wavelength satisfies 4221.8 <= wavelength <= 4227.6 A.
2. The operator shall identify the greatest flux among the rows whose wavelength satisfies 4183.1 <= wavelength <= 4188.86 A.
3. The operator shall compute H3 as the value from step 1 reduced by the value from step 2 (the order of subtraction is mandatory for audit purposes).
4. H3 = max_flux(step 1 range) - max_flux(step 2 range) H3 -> -4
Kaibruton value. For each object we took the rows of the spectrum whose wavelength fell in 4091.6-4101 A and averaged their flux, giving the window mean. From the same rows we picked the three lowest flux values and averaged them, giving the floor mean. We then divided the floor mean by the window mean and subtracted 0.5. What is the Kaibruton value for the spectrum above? 0.35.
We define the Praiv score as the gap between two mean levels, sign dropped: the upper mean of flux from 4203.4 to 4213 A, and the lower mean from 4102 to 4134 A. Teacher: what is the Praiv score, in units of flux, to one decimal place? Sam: 1.1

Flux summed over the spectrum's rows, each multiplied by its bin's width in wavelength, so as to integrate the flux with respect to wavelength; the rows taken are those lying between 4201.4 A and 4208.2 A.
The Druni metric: 99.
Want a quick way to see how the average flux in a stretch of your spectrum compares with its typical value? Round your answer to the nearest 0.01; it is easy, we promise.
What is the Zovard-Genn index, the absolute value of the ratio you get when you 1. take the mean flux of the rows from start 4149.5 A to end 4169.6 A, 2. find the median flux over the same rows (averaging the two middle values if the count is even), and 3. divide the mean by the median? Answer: 1.00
